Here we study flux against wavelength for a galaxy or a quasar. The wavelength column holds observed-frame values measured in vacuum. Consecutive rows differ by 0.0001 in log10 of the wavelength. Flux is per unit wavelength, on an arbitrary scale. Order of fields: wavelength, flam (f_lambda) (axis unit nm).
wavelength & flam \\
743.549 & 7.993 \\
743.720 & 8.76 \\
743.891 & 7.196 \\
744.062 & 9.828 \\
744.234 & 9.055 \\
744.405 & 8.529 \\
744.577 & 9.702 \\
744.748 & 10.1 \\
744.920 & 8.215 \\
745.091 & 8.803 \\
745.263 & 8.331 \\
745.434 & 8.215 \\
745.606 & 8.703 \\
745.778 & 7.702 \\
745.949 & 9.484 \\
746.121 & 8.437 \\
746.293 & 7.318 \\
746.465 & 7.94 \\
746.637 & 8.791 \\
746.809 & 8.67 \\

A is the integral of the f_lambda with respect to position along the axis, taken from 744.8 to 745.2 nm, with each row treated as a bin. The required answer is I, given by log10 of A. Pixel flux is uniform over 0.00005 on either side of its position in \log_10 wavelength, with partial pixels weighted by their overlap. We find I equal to 0.54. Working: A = 3.5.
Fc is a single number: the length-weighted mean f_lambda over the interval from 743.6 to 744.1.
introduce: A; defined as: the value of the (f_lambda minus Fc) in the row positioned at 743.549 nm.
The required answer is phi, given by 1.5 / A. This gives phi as -3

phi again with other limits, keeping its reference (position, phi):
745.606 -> 6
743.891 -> -1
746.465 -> -3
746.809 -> 7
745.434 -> -6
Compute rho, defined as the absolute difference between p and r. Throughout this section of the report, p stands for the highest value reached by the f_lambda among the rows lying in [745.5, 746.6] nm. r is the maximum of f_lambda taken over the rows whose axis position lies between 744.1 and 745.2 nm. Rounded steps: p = 9.484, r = 10.1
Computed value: 0.62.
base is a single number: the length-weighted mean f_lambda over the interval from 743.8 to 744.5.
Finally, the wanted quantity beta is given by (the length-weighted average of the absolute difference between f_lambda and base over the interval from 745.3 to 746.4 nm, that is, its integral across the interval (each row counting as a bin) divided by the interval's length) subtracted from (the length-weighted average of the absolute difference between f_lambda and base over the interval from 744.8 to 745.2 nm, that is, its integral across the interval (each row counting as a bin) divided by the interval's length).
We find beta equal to -0.24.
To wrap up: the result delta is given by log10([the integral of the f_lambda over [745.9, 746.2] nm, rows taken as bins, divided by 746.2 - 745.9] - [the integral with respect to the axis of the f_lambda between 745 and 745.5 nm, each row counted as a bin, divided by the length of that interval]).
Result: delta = -0.36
